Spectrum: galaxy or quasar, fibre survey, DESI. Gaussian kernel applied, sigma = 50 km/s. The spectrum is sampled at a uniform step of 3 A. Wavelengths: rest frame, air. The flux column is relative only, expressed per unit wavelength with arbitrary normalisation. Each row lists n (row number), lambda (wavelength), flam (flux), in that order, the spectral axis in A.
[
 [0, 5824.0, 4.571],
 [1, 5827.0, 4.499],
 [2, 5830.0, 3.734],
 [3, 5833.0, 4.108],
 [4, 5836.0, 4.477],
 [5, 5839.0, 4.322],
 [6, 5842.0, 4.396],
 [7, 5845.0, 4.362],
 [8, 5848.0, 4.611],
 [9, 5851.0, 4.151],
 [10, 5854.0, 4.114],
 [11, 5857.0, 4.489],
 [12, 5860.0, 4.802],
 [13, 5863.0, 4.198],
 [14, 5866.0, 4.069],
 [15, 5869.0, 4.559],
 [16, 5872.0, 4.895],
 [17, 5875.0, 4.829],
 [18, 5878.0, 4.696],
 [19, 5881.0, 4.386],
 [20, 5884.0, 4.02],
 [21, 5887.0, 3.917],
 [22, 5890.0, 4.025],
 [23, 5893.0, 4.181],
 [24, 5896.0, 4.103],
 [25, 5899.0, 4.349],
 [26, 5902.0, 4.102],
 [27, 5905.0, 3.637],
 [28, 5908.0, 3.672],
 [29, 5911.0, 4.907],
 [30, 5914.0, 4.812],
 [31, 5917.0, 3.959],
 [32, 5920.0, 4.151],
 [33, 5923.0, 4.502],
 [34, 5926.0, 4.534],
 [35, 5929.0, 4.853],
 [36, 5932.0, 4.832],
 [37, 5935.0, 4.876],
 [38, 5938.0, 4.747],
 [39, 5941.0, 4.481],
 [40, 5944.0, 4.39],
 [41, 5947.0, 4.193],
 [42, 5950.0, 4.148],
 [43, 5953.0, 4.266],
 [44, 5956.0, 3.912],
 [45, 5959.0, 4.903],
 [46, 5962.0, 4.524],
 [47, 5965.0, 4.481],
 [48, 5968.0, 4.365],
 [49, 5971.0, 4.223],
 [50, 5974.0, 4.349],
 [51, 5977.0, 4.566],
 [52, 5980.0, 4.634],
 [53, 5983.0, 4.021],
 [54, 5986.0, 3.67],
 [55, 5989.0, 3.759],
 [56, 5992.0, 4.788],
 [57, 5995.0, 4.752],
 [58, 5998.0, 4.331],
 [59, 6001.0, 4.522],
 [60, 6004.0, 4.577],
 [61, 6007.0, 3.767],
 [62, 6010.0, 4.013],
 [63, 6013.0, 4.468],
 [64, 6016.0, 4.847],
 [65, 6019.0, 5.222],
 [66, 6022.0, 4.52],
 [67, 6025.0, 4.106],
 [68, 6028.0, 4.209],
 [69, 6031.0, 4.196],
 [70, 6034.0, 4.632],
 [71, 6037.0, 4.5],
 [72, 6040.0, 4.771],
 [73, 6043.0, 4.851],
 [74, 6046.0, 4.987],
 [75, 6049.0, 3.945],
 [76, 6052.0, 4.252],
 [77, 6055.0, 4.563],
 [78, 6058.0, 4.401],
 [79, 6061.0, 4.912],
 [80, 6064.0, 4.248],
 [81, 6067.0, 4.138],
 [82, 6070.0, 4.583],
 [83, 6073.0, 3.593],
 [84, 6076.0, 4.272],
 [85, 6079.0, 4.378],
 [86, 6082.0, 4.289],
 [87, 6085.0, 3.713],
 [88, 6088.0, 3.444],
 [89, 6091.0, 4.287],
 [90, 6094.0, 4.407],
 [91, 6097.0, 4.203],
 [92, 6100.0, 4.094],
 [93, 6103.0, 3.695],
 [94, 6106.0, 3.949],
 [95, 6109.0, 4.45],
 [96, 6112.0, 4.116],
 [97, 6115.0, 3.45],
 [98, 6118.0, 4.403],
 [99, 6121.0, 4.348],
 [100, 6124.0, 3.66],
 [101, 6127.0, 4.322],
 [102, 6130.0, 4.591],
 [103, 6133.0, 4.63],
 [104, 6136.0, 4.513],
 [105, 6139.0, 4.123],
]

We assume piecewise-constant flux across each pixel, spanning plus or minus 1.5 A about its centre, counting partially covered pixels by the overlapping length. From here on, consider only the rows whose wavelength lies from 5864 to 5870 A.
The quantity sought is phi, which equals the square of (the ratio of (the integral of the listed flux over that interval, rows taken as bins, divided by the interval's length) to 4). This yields 1.15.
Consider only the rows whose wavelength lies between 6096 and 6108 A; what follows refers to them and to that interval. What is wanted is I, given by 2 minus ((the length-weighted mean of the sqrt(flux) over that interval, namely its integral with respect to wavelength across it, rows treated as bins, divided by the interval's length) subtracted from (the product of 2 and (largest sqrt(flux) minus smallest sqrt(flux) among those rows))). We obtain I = 3.74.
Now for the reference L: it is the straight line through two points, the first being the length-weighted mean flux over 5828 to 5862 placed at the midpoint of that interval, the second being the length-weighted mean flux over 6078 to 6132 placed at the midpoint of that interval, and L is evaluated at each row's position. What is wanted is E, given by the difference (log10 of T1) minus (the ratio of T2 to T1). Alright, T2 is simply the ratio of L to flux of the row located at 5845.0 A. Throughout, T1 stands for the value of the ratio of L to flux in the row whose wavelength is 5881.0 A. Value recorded -1.02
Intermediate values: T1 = 0.98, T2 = 0.99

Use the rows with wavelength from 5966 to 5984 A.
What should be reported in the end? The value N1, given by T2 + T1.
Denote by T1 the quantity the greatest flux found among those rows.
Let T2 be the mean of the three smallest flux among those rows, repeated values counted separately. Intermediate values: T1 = 4.634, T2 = 4.20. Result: 8.83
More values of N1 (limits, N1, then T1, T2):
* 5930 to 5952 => 9.12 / 4.876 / 4.24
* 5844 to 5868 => 8.91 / 4.802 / 4.11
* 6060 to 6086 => 8.73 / 4.912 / 3.81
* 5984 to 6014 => 8.52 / 4.788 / 3.73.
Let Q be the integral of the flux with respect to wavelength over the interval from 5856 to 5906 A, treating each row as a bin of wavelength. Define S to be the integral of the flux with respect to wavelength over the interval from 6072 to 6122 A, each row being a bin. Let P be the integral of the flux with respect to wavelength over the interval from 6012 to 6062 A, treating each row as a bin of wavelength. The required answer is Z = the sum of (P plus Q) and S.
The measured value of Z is 646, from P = 227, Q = 216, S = 203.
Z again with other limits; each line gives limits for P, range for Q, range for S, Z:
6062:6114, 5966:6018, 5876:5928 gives 660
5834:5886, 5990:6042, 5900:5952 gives 692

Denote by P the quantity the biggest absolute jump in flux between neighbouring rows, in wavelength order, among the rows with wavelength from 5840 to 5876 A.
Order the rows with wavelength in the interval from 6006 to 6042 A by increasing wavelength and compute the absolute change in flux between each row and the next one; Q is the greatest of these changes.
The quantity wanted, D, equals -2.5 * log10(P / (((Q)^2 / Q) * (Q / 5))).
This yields -2.0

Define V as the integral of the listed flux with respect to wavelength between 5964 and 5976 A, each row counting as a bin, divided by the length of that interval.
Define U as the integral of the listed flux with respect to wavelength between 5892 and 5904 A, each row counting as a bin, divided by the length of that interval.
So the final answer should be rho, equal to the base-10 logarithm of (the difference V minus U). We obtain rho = -0.7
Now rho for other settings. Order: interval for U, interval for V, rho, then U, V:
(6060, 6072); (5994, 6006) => -1.0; 4.42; 4.50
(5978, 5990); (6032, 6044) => -0.2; 4.05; 4.66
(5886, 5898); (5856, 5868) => -0.5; 4.07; 4.39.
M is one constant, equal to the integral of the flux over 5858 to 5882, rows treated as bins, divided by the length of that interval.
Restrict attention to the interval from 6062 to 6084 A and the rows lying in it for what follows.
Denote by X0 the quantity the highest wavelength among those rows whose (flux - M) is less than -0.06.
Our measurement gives 6082.0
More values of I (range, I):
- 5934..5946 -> 3.92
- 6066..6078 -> 3.55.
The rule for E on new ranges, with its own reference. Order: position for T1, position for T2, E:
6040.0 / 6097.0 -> -1.18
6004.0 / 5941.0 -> -1.07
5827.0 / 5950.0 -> -1.07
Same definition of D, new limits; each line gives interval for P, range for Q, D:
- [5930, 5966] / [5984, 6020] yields -1.7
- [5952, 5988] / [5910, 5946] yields -2.1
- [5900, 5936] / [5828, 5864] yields -3.1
